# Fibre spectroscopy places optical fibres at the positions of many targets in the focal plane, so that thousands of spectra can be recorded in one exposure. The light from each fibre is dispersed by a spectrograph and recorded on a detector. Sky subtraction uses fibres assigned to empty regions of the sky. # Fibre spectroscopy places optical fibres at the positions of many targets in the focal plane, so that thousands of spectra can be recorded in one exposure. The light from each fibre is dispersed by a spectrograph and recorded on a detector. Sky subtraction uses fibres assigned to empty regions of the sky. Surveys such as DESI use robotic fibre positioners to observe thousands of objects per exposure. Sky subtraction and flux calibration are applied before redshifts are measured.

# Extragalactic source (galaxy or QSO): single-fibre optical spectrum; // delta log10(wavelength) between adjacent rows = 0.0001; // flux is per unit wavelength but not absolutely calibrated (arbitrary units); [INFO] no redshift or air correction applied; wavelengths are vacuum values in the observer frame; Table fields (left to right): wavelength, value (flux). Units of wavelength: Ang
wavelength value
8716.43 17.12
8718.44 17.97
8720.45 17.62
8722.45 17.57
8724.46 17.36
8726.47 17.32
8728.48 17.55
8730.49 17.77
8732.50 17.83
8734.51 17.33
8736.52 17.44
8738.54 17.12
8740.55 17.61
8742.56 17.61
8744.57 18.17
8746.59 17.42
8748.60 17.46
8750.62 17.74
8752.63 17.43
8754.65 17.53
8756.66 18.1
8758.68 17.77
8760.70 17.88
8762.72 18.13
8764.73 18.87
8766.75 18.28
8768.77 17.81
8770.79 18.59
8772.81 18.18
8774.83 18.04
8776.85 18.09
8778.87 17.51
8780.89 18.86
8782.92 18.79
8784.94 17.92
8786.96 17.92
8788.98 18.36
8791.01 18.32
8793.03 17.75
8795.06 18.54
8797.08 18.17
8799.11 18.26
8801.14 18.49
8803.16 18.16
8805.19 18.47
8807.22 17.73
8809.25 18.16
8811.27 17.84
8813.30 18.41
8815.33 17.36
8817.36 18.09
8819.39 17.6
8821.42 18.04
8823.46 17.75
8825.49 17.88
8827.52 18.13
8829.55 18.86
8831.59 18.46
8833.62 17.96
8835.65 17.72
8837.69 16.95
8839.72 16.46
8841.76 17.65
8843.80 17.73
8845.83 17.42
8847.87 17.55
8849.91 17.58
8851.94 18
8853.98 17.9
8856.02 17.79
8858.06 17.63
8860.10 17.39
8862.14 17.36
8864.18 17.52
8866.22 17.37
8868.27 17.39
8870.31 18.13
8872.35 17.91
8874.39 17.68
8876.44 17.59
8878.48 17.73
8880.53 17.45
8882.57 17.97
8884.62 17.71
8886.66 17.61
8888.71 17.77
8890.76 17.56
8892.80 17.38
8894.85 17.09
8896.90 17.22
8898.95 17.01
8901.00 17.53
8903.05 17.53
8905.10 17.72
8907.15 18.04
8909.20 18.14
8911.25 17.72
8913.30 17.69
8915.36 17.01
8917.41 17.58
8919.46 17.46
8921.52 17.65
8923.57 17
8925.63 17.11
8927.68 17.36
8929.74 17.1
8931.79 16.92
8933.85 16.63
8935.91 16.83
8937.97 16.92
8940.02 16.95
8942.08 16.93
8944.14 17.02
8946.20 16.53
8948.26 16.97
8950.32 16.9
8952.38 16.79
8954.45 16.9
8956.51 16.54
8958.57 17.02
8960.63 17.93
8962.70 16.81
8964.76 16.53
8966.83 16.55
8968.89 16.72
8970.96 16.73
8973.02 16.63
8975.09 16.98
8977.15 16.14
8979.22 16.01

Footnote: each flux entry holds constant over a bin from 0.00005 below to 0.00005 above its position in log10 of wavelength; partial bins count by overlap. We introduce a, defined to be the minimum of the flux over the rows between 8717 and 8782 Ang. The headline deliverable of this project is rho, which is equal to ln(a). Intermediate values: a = 17.12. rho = 2.84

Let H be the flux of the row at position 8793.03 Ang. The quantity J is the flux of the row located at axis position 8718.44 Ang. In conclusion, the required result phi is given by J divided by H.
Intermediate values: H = 17.75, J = 17.97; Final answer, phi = 1.01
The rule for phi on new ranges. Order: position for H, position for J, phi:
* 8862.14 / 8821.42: 1.04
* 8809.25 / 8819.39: 0.97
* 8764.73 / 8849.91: 0.93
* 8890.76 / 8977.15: 0.92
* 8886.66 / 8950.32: 0.96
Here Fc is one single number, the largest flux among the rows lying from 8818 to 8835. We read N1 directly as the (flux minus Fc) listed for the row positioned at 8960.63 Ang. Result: -0.93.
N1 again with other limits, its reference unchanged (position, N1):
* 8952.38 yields -2.07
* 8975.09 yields -1.88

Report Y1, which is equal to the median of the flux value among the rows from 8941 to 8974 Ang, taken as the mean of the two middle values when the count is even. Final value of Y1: 16.8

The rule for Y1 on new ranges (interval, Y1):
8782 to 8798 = 18.2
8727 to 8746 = 17.6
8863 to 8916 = 17.6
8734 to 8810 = 18.1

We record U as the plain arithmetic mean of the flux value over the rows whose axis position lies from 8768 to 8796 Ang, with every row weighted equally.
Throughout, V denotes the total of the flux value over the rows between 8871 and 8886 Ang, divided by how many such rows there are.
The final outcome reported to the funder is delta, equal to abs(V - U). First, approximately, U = 18.2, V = 17.7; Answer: 0.5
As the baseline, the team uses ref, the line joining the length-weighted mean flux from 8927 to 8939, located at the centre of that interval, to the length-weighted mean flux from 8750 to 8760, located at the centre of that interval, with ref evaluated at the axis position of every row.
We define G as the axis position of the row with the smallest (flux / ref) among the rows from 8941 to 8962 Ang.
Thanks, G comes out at 8946.20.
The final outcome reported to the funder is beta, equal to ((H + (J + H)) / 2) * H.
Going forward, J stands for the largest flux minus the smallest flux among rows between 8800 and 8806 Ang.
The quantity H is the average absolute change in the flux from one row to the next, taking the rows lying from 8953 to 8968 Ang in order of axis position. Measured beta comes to 0.37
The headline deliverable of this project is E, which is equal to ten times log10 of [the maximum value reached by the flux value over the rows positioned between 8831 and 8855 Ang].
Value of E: 12.7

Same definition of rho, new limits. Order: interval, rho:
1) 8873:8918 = 2.83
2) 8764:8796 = 2.86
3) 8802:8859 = 2.80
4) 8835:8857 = 2.80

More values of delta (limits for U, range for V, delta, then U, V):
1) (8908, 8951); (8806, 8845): 0.7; 17.2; 17.8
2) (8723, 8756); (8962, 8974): 0.9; 17.5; 16.7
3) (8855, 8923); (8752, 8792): 0.5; 17.6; 18.1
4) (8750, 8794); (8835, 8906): 0.5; 18.1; 17.5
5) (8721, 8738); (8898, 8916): 0.1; 17.5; 17.6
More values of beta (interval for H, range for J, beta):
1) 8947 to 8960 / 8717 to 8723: 0.10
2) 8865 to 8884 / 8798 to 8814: 0.18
